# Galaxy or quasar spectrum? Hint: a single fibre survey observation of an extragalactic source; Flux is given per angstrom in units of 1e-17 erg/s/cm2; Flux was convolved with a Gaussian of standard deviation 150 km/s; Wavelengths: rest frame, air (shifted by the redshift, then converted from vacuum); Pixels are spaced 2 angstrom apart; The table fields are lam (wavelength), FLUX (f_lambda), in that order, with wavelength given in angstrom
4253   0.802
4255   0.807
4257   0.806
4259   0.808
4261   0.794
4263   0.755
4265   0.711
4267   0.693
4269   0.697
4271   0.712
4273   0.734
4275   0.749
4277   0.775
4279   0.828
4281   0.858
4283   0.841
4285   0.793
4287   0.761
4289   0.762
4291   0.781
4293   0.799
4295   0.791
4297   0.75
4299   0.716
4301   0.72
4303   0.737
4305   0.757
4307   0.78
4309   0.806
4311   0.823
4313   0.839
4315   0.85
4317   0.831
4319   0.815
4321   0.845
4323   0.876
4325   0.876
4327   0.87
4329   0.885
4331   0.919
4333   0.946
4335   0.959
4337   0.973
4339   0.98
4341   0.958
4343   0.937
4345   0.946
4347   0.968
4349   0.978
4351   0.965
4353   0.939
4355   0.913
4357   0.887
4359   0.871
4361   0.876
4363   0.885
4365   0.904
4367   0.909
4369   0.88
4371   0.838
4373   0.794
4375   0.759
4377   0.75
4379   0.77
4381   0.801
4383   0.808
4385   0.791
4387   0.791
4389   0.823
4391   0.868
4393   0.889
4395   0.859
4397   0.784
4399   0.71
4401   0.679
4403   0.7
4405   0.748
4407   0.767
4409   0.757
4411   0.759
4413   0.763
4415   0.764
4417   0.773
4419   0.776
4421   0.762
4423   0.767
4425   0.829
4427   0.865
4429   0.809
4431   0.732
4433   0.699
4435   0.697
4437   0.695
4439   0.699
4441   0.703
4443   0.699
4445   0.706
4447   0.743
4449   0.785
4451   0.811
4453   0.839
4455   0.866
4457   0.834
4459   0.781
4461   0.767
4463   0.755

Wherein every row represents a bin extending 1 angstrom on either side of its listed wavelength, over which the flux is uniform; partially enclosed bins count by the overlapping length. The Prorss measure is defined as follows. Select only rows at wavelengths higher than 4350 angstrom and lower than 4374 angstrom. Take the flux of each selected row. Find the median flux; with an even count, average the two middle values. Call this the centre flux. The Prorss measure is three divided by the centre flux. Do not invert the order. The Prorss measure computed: 3.39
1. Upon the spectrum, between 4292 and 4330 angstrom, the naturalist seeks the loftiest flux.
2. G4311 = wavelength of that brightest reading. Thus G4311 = 4329 angstrom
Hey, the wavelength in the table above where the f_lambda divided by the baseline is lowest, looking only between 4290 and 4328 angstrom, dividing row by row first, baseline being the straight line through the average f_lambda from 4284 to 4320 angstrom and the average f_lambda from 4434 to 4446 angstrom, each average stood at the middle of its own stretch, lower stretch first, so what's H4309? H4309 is 4299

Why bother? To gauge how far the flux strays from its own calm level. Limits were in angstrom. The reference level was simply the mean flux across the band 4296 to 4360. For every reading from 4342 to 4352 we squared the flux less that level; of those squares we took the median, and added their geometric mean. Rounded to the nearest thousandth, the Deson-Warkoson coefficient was 0.016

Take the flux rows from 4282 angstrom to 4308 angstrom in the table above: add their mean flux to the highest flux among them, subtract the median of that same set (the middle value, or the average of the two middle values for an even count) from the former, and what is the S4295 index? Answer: 0.85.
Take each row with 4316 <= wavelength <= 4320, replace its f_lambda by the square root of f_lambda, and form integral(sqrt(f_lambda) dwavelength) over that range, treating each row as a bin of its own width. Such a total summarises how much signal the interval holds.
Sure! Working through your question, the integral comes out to 3.63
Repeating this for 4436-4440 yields 3.34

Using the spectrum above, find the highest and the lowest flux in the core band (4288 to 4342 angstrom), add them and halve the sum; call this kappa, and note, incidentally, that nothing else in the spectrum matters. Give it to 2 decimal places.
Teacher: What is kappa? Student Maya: 0.85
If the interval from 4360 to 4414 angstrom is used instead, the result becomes 0.79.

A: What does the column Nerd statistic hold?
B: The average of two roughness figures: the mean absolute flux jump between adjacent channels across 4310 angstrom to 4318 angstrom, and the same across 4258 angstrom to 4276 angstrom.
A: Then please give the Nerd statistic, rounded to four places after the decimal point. 0.0184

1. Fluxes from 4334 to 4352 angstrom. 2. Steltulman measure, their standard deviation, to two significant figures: 0.014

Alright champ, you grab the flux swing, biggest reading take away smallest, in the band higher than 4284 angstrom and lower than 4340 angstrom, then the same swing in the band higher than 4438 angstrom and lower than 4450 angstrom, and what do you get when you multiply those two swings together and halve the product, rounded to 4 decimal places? 0.0114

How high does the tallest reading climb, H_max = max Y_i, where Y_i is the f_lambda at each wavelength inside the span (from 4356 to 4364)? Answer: 0.887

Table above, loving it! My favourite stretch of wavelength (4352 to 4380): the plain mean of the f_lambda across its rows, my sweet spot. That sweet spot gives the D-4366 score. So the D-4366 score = 0.86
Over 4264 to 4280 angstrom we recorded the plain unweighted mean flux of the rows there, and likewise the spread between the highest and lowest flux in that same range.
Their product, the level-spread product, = 0.100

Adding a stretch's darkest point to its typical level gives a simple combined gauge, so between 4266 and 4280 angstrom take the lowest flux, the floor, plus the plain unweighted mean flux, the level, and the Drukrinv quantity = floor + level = 1.43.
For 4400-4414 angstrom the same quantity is 1.42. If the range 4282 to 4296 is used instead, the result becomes 1.55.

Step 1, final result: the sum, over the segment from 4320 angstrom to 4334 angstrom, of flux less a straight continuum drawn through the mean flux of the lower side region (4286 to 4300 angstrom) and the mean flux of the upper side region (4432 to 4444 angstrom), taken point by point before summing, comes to 1.0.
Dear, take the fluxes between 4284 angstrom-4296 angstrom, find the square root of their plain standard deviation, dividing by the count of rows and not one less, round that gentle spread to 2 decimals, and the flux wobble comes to 0.12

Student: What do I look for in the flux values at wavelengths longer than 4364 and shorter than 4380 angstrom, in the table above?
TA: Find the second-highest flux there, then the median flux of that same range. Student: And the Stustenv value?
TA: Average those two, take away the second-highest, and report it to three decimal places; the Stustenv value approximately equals -0.044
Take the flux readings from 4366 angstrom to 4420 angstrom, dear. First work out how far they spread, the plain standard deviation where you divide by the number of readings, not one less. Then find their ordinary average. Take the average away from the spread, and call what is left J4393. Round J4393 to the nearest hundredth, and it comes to -0.73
